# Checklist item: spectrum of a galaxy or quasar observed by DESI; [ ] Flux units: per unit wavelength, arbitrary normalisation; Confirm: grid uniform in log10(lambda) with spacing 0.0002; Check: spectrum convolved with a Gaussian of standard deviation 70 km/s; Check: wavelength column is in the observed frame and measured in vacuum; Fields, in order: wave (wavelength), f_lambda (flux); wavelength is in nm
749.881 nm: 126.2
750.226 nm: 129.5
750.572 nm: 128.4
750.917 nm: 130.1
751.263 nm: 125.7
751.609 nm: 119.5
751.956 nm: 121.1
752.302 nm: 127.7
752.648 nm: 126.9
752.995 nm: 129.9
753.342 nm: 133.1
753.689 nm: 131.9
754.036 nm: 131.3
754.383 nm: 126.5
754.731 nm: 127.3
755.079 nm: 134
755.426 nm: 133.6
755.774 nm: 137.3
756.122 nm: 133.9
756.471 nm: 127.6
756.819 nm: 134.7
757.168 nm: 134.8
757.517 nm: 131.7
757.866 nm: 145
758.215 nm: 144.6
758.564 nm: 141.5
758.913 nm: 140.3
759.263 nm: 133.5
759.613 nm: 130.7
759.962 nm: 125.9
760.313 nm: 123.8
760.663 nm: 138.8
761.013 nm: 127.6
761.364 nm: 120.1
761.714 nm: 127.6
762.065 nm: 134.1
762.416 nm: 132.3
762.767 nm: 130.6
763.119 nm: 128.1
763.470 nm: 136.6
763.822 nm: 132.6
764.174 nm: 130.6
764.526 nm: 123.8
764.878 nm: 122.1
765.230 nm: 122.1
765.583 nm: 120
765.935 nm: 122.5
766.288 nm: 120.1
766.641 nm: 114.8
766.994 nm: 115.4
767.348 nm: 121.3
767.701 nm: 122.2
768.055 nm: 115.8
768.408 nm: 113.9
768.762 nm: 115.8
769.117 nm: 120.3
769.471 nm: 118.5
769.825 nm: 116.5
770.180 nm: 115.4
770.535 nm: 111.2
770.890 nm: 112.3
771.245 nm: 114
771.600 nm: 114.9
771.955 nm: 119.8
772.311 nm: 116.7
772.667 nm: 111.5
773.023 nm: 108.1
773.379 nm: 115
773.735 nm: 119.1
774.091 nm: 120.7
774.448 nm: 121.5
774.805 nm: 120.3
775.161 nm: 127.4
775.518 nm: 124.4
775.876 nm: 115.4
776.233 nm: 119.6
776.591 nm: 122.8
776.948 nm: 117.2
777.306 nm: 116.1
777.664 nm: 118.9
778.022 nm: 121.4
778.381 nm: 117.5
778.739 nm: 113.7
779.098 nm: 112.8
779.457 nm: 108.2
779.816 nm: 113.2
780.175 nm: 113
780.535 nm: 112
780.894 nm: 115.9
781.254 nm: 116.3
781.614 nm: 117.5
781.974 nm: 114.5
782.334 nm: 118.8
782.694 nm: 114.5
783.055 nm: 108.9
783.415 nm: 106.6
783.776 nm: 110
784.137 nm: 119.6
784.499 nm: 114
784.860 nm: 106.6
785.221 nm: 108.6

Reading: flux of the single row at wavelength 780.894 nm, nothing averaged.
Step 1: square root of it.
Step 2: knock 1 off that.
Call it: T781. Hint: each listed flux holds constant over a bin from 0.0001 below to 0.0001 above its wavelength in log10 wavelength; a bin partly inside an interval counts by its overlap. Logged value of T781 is 9.8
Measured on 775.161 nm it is 10.3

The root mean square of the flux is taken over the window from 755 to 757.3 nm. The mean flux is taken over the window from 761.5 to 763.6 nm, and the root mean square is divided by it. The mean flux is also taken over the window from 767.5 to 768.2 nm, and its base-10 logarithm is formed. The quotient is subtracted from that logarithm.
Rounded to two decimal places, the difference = 1.06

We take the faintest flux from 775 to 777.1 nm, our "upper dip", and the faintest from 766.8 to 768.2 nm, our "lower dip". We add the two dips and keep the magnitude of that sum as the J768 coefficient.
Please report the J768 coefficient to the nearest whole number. 231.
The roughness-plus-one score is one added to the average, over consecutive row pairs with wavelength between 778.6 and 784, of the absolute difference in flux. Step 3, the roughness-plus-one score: 3.86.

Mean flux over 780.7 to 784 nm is 114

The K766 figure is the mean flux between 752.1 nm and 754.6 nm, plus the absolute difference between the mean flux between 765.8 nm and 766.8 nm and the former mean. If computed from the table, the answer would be 140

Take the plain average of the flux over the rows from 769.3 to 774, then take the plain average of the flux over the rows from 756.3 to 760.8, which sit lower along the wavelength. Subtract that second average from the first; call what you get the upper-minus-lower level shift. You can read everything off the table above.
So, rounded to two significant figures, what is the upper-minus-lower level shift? -20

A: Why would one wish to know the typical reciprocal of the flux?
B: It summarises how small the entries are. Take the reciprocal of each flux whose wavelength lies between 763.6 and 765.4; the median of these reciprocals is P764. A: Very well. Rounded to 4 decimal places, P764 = 0.0081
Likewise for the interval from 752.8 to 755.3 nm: 0.0076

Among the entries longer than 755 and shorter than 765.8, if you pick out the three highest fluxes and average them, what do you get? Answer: 144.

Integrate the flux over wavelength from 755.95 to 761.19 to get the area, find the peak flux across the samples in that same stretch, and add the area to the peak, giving 849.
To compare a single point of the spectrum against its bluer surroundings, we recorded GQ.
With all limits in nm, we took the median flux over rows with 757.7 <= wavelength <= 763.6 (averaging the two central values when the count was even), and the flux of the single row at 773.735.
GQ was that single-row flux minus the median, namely -13.2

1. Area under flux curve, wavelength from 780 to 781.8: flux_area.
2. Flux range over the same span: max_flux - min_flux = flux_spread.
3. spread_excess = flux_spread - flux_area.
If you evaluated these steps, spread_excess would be -201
